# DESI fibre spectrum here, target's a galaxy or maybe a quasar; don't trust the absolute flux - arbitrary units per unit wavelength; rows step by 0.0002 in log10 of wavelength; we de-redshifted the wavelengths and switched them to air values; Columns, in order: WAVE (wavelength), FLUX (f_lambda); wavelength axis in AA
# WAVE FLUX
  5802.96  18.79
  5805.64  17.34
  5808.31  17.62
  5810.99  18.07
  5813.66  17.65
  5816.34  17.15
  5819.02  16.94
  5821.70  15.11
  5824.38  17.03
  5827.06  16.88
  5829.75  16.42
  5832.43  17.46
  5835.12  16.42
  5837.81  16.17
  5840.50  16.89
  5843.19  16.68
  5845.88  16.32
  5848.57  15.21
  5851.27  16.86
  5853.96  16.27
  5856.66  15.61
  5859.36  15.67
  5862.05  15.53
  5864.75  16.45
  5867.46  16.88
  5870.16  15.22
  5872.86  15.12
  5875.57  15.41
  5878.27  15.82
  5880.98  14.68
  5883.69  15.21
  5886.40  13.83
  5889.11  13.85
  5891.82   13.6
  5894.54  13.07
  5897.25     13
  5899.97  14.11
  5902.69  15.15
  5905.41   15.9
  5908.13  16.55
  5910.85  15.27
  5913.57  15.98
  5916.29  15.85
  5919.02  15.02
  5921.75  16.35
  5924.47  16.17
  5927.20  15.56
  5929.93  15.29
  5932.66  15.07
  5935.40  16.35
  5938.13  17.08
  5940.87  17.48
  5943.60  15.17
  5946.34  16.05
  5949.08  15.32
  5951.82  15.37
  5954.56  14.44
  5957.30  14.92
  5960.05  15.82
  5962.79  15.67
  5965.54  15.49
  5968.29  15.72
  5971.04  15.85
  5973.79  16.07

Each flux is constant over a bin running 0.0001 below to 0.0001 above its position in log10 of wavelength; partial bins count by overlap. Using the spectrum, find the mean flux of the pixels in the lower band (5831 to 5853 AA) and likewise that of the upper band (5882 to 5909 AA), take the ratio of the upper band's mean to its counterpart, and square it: 0.76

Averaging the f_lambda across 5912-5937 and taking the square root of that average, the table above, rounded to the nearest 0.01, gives 3.97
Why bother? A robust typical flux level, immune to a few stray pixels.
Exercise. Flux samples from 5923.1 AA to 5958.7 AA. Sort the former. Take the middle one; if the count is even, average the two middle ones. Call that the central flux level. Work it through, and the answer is 15.4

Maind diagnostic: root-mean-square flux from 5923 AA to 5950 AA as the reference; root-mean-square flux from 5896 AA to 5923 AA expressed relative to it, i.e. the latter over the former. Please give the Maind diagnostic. 0.96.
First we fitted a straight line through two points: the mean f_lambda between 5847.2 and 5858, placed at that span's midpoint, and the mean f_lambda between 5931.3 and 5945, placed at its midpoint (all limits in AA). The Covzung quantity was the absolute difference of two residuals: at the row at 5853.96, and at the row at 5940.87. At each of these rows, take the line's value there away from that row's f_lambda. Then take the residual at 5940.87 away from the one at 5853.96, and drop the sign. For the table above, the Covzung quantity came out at 1.0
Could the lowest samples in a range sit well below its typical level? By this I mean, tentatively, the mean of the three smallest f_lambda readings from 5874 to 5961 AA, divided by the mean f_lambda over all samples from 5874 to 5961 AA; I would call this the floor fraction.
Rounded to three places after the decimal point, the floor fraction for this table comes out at 0.866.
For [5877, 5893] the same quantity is 0.949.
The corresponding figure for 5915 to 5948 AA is 0.946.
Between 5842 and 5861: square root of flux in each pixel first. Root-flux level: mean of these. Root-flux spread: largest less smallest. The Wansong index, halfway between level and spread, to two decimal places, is 2.11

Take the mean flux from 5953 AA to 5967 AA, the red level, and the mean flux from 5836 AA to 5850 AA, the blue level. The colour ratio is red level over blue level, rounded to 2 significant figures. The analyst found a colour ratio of 0.94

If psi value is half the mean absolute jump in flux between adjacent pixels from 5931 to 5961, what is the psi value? 0.43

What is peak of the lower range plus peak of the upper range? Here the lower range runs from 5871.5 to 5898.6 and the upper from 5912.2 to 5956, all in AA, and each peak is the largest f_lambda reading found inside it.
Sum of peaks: 33.3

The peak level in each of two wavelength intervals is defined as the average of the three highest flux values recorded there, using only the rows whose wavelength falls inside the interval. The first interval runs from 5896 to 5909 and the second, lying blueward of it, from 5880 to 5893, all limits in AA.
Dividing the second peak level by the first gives 0.92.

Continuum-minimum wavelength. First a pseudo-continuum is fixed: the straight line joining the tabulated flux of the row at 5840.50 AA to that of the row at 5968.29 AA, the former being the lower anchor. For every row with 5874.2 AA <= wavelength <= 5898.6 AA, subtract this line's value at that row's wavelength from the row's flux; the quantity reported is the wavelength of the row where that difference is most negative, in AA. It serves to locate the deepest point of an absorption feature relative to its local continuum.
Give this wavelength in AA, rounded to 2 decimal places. 5897.25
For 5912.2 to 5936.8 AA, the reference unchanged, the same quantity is 5919.02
